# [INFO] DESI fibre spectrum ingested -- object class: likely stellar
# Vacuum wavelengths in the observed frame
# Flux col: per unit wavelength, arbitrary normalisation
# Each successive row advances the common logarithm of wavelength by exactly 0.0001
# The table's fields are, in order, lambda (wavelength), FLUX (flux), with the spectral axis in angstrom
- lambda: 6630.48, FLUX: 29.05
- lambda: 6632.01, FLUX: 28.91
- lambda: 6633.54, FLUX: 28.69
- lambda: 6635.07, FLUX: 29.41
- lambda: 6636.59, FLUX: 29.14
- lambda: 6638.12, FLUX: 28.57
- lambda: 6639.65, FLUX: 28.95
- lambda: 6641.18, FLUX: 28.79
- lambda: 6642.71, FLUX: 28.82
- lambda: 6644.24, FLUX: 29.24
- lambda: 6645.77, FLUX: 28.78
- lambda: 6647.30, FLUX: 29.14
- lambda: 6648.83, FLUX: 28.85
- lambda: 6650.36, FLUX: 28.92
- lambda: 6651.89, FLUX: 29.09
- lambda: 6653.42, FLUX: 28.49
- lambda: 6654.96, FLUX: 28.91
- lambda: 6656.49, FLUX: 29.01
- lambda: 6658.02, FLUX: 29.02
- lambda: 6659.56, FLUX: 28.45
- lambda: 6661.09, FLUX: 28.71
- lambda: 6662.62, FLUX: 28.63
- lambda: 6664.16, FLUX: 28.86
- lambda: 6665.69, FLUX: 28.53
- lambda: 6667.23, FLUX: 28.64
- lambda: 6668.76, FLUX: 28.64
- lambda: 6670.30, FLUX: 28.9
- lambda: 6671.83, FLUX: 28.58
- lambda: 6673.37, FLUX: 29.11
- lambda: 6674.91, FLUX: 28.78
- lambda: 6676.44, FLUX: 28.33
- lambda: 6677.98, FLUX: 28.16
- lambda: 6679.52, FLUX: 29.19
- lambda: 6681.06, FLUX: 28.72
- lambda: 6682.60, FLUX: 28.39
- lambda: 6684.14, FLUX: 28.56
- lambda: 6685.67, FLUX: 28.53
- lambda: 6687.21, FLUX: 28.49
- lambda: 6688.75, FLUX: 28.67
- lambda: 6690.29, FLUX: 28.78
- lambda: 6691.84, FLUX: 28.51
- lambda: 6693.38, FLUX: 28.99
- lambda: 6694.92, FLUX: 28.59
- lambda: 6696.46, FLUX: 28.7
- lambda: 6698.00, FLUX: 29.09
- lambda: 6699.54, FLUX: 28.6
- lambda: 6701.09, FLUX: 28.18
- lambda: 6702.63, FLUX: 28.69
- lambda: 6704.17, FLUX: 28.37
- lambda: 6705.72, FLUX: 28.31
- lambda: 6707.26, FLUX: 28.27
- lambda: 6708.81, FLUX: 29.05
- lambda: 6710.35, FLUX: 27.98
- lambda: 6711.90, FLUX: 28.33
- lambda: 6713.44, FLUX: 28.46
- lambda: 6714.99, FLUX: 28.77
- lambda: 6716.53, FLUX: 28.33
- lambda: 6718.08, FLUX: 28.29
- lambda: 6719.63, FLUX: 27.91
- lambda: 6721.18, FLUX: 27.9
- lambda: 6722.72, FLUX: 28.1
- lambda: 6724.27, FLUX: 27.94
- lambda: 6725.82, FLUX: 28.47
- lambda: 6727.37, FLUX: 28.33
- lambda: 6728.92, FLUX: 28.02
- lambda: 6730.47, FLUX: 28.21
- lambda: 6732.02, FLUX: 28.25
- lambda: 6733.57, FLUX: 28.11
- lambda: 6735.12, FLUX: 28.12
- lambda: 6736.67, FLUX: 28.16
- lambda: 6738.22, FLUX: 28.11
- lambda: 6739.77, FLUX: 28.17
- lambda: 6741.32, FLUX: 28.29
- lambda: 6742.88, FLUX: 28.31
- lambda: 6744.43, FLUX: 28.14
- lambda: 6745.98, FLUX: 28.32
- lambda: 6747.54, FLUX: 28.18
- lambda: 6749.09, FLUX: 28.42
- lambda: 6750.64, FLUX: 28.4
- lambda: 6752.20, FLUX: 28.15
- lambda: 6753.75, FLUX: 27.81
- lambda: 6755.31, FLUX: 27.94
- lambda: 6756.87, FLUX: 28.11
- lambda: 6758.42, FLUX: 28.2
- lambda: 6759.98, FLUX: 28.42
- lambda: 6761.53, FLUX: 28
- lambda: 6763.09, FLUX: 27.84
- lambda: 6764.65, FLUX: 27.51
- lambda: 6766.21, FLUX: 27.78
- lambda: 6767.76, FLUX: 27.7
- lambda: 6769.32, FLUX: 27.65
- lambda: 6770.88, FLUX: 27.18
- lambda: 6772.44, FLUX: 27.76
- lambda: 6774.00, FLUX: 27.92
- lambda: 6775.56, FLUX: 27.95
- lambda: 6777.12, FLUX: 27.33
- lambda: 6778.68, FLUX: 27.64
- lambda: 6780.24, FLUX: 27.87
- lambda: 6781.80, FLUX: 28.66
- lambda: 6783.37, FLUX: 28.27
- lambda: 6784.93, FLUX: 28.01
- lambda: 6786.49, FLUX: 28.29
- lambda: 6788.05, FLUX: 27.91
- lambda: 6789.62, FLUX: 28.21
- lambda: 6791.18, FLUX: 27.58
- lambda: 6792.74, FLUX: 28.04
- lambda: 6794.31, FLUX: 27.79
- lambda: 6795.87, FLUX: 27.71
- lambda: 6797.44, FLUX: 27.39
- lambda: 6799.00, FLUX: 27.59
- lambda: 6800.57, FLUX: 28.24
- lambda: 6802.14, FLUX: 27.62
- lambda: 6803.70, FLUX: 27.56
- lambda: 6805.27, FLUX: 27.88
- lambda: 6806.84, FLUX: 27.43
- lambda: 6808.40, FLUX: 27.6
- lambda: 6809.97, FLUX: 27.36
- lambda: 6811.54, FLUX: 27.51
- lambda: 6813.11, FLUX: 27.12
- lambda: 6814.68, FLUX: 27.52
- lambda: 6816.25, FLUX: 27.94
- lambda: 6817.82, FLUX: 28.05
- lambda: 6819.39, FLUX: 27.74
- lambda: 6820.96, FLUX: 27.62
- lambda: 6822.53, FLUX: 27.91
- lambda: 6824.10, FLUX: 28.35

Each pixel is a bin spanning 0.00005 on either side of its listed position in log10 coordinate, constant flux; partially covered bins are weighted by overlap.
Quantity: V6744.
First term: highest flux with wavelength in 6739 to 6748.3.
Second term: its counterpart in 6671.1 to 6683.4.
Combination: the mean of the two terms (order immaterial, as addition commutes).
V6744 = 28.8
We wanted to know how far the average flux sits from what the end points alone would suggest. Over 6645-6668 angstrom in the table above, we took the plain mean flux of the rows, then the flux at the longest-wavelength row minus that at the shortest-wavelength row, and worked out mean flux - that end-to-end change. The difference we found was 28.9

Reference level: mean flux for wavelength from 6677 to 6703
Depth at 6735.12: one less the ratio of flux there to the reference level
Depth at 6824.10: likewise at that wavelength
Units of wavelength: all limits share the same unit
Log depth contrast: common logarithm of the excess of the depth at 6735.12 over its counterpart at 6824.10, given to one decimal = -2.1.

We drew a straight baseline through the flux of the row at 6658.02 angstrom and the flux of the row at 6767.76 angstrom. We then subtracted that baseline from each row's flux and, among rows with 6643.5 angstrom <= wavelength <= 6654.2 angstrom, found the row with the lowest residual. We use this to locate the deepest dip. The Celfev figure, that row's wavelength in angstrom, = 6653.42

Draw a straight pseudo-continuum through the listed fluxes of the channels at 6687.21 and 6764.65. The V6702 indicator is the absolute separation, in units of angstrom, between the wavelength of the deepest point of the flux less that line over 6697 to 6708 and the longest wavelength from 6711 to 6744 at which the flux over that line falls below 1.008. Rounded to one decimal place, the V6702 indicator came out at 32.5 angstrom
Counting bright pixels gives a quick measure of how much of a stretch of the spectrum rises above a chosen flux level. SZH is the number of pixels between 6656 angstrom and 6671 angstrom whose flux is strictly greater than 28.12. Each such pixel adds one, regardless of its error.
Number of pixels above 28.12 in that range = 10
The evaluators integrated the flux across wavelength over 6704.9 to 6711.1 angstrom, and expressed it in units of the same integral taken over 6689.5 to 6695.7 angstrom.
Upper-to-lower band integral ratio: 0.99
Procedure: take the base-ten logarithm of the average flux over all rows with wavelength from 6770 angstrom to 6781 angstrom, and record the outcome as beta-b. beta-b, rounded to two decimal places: 1.44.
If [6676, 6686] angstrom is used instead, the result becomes 1.46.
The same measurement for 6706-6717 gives 1.45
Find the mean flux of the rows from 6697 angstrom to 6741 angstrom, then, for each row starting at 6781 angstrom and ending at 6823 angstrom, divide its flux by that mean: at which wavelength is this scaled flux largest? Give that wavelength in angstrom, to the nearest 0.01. 6781.80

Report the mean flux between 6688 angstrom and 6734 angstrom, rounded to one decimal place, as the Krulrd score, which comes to 28.4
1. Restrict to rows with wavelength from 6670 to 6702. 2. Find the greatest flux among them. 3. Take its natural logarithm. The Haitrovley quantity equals 3.37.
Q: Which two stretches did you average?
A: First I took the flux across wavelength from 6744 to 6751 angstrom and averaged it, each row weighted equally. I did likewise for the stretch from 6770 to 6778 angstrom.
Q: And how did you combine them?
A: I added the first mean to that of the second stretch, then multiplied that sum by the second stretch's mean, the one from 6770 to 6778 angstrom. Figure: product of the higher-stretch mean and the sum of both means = 1545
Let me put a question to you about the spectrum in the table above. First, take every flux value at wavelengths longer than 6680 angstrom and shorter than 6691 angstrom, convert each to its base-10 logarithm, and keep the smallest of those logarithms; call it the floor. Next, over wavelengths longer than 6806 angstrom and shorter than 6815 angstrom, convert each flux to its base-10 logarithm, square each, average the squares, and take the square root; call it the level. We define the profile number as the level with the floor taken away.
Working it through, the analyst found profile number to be -0.015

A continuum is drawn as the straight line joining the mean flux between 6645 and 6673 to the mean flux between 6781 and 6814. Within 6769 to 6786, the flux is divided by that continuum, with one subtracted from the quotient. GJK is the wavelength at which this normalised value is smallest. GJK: 6770.88 angstrom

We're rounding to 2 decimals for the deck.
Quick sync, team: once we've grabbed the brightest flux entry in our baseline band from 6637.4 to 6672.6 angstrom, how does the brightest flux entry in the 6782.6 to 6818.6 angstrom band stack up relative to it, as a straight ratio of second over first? 0.97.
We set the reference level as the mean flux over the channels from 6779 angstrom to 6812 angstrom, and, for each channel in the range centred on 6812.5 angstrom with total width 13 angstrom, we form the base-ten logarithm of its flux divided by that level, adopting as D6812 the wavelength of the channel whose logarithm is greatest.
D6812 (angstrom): 6817.82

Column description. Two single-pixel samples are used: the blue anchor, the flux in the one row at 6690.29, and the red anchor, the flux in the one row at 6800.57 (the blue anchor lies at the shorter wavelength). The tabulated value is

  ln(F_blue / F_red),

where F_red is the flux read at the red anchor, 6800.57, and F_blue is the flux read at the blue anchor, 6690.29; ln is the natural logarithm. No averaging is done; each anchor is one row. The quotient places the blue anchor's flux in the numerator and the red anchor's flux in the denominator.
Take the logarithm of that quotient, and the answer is 0.019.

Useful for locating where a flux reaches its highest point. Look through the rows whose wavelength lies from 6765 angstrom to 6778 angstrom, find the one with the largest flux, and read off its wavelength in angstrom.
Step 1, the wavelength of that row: 6775.56 angstrom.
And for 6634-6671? 6635.07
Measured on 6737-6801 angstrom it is 6781.80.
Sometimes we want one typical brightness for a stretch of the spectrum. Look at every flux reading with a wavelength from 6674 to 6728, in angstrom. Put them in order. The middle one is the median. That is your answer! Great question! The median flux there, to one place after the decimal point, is 28.5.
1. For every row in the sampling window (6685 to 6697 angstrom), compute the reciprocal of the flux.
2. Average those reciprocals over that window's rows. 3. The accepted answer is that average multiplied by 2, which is 0.0698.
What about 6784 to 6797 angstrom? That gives 0.0716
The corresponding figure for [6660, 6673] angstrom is 0.0697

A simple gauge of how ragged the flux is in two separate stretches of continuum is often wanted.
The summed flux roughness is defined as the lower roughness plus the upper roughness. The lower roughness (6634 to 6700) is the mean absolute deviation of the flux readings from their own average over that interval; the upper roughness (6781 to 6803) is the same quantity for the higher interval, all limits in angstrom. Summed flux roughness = 0.52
